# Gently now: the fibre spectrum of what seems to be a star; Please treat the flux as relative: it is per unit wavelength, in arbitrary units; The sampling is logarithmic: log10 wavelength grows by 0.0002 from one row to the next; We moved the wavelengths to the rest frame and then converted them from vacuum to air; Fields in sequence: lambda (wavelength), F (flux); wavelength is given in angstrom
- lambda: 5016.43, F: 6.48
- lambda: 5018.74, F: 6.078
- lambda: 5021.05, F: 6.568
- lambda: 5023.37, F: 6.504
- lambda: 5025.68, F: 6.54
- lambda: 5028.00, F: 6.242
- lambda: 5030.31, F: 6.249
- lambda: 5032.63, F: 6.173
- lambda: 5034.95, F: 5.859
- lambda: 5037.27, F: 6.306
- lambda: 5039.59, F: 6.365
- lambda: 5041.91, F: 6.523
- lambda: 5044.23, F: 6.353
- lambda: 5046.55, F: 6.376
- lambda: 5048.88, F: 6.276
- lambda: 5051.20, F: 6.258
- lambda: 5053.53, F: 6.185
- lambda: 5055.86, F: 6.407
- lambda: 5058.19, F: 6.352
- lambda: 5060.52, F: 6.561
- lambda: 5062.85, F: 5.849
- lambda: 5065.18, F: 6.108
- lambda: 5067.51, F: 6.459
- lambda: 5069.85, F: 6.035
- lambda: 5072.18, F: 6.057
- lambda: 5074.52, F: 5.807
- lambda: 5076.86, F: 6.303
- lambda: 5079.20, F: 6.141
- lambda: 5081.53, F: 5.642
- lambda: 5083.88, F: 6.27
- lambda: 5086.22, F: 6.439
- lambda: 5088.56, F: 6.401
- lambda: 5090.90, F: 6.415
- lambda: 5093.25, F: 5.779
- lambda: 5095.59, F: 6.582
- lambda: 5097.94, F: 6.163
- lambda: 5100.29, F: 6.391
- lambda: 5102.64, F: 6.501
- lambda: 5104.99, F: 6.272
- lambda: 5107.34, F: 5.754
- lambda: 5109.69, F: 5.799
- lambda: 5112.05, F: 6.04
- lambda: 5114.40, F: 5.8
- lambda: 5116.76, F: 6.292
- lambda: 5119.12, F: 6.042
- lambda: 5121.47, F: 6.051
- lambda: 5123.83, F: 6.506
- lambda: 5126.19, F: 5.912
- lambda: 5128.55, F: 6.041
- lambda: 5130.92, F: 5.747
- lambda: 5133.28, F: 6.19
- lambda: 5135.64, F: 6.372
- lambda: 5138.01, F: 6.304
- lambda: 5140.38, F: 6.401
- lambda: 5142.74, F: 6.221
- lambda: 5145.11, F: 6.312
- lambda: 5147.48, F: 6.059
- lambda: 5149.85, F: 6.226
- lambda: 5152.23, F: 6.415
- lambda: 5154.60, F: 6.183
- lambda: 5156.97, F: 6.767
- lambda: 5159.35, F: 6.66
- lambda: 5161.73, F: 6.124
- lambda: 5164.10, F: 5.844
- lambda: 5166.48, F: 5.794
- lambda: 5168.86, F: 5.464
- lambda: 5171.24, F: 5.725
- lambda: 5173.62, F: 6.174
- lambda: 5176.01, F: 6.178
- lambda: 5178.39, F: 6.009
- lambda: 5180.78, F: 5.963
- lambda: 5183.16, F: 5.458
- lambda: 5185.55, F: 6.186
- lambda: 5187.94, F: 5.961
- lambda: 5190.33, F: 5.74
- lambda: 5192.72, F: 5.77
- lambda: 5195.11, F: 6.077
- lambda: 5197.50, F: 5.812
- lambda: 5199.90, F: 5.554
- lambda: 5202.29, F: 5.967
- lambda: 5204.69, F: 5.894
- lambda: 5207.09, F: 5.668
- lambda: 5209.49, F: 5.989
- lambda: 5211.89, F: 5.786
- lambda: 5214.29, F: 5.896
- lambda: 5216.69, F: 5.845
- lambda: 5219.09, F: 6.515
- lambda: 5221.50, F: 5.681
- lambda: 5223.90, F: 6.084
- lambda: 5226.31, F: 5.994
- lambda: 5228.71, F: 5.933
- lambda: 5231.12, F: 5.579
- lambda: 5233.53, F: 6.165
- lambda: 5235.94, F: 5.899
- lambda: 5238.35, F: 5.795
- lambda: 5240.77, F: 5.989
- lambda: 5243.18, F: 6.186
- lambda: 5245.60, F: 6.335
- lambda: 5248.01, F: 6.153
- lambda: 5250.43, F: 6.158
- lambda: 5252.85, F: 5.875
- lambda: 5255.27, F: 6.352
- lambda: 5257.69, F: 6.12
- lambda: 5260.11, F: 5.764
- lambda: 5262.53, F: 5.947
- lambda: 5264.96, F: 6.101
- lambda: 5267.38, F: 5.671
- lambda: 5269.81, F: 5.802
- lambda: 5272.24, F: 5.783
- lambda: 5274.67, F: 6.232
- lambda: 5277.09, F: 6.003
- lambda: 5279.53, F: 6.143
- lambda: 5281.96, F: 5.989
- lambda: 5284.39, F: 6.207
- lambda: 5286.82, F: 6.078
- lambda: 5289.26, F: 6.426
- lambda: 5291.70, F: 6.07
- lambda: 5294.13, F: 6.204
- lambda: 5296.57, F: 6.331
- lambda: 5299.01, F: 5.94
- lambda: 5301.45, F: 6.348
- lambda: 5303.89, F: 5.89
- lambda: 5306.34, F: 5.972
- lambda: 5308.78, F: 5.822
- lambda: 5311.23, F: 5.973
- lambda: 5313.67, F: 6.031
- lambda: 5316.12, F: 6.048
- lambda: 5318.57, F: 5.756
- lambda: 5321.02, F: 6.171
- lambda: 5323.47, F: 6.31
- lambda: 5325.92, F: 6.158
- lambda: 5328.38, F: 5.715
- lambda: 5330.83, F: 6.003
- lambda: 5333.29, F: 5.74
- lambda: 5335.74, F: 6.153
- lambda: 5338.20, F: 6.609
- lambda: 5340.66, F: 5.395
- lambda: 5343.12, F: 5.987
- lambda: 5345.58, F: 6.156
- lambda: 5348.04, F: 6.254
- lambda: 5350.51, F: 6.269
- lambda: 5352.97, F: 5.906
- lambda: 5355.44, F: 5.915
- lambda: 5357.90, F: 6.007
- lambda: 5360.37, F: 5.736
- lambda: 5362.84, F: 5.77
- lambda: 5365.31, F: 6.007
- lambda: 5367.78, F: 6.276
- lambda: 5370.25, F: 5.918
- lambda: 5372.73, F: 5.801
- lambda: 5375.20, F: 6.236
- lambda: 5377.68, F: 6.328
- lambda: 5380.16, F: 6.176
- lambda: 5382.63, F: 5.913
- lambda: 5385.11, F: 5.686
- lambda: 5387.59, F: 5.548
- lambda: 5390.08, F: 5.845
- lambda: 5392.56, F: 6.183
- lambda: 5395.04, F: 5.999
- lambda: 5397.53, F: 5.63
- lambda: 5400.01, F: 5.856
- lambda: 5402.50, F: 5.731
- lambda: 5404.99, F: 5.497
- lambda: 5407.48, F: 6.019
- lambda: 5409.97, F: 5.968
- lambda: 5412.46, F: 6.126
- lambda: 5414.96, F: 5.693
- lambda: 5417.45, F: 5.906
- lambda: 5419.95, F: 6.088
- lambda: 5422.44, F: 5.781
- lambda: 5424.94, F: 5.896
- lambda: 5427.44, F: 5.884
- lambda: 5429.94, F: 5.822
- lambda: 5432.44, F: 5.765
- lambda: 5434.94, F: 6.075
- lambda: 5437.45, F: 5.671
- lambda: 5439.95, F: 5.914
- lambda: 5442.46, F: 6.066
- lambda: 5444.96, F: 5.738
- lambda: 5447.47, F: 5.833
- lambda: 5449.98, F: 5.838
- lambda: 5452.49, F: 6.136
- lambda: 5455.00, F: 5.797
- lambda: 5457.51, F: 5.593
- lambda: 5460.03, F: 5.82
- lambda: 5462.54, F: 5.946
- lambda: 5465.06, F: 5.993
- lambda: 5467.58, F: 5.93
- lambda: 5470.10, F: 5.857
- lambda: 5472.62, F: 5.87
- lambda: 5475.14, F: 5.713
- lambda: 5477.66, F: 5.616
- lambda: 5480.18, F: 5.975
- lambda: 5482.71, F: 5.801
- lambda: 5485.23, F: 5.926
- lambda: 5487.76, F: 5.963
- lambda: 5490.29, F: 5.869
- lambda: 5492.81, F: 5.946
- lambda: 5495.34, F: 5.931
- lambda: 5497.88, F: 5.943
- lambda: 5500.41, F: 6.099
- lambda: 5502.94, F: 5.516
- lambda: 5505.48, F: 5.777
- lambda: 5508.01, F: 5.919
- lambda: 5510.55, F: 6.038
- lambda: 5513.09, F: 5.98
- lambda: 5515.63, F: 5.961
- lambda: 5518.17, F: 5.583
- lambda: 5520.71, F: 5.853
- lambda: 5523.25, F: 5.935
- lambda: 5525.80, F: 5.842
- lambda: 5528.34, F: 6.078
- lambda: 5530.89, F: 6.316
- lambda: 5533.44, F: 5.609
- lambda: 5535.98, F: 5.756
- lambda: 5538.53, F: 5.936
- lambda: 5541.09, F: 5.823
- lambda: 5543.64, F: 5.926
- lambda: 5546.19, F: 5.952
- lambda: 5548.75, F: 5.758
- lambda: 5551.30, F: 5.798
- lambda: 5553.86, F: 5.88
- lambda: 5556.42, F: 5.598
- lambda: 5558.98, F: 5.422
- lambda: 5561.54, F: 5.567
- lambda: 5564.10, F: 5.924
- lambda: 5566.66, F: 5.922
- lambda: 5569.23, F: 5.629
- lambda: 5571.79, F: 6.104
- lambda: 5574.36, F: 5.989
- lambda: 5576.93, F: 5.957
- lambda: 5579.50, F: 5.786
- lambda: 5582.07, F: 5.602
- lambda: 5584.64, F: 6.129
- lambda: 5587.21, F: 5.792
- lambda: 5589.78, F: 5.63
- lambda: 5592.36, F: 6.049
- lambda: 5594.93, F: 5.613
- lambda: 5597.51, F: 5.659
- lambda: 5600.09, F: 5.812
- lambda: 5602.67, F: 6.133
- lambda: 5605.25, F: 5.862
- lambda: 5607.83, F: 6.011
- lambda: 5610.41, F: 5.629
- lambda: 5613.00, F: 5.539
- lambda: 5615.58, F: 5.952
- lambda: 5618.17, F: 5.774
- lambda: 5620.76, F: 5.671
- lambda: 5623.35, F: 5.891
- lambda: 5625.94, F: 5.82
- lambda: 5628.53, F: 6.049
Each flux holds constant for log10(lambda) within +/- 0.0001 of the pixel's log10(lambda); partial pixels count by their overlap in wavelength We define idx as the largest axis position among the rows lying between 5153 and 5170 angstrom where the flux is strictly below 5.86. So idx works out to 5168.86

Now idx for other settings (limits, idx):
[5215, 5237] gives 5231.12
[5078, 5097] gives 5093.25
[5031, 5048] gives 5034.95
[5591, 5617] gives 5613.00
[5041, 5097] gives 5093.25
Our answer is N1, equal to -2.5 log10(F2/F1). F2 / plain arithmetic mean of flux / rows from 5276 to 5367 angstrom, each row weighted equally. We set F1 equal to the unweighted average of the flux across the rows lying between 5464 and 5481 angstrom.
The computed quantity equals -0.03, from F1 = 5.85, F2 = 6.04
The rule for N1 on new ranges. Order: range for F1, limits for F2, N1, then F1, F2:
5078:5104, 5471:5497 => 0.07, 6.25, 5.86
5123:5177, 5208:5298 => 0.02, 6.16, 6.03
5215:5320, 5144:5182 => -0.02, 6.03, 6.12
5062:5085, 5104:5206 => 0.00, 6.07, 6.05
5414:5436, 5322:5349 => -0.03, 5.88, 6.04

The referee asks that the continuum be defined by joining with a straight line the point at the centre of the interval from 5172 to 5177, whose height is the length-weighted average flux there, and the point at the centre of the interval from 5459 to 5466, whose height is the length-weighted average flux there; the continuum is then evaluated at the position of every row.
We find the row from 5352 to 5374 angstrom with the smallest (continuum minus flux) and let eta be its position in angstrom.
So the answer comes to 5367.78 angstrom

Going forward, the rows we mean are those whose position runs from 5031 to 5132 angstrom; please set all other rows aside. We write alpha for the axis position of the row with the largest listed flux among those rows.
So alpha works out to 5095.59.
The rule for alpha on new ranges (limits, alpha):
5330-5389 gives 5338.20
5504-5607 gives 5530.89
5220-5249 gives 5245.60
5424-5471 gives 5452.49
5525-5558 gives 5530.89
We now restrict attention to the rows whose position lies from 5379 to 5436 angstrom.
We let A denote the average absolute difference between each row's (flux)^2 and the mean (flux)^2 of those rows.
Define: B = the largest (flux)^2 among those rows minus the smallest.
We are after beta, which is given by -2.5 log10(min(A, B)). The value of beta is -0.63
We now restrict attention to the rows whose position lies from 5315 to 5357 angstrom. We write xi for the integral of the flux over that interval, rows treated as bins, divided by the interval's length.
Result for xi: 6.03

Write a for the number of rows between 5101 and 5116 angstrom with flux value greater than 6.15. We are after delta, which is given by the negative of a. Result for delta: -2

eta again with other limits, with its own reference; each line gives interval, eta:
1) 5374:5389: 5377.68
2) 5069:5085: 5076.86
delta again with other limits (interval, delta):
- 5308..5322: -1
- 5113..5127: -2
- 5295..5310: -2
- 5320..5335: -3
